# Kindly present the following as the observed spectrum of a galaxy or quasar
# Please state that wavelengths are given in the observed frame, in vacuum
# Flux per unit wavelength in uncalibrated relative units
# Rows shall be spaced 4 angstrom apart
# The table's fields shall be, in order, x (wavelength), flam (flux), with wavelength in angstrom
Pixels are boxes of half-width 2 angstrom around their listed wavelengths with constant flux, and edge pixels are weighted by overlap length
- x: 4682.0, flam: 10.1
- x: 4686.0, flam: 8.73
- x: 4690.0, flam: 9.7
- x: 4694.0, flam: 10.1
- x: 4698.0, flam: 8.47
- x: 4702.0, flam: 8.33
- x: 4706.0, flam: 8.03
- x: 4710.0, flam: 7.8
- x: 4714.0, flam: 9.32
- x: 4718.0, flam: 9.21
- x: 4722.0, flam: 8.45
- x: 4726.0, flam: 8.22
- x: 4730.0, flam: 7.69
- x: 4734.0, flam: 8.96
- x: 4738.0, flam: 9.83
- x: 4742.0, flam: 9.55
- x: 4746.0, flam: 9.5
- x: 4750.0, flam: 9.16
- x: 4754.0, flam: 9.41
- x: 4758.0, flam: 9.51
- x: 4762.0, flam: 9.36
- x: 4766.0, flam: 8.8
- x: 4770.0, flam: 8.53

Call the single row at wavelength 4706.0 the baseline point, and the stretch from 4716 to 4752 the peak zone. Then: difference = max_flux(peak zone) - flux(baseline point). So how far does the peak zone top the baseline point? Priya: 1.8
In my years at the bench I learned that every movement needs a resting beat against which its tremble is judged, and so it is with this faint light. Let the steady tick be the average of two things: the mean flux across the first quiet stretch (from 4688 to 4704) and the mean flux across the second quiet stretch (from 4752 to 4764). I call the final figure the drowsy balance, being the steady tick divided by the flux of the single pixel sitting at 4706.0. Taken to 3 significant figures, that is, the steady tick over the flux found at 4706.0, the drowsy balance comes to 1.16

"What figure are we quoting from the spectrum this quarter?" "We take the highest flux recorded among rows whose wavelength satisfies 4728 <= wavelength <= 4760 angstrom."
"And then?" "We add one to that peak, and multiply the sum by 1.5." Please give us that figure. 16.2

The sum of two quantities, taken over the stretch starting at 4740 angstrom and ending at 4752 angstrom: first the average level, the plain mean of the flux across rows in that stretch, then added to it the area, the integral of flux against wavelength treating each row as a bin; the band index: 122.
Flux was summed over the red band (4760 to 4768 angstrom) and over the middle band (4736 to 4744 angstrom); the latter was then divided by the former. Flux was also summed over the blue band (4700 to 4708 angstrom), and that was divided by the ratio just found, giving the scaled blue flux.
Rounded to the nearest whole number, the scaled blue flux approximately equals 15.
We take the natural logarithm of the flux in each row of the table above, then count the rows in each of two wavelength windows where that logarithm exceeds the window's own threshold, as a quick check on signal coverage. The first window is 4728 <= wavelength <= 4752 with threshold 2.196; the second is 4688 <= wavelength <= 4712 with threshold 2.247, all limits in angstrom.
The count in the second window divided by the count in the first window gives 0.5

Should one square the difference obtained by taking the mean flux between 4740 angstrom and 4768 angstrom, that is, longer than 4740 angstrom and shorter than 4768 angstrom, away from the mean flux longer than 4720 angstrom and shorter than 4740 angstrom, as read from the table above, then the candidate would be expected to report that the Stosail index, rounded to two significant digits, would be 0.49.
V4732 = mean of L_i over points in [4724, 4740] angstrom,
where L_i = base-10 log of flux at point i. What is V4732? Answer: 0.936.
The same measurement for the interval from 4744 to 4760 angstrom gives 0.973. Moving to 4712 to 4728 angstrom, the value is 0.944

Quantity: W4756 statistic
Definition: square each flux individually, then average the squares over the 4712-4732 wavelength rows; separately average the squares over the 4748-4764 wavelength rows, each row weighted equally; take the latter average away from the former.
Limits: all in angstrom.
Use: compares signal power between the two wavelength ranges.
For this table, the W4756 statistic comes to -14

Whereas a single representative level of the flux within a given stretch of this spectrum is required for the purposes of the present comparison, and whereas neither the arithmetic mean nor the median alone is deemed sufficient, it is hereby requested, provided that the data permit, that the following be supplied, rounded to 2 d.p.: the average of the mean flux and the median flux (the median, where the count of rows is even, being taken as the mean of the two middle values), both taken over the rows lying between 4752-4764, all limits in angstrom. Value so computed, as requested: 9.42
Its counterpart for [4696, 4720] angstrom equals 8.46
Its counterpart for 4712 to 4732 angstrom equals 8.51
